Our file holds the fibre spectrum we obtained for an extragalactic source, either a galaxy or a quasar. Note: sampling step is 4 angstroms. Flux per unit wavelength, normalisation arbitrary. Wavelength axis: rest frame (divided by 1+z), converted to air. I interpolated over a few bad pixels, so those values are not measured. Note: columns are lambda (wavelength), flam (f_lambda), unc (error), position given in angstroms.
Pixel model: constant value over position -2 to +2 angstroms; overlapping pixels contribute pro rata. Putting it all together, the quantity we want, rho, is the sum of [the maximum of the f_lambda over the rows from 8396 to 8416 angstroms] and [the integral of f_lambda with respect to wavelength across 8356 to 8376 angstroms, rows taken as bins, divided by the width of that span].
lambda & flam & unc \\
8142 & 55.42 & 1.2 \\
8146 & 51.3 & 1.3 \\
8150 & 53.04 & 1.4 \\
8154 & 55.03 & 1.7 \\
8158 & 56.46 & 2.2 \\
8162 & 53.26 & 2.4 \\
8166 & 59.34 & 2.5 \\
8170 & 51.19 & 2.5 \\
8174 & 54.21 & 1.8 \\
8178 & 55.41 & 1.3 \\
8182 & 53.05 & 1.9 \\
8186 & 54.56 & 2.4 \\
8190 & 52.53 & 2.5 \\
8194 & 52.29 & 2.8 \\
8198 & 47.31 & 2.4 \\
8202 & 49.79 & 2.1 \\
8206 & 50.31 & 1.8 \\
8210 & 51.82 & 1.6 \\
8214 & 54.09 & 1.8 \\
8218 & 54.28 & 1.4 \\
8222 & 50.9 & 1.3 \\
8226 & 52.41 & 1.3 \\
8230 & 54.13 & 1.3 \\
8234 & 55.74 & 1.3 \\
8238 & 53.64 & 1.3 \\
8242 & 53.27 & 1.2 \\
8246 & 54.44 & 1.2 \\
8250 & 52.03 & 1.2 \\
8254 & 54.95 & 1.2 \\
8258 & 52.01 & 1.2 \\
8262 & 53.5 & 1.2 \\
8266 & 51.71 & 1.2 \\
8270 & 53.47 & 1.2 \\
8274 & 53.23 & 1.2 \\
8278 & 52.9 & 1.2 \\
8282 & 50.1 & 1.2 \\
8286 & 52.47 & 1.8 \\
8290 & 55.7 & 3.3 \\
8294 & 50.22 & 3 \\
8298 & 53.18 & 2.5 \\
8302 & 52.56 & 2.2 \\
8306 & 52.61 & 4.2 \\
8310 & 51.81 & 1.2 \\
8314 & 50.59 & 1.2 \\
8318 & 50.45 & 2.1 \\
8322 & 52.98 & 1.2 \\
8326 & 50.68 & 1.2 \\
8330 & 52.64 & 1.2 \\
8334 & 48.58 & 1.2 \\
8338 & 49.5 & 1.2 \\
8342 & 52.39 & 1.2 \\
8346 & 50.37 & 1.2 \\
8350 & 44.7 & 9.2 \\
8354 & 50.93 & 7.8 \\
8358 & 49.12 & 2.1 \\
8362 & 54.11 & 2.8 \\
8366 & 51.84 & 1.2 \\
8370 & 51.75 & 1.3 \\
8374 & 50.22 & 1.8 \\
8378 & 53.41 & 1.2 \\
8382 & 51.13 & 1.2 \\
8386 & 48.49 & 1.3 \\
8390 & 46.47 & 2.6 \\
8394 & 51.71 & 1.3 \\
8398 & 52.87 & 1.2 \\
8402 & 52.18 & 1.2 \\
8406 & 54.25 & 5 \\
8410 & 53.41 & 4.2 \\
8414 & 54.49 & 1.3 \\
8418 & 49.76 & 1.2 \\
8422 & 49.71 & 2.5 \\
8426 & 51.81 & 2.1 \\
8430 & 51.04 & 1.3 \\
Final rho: 106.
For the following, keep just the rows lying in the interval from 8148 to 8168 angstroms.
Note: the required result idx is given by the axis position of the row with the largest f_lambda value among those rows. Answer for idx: 8166 angstroms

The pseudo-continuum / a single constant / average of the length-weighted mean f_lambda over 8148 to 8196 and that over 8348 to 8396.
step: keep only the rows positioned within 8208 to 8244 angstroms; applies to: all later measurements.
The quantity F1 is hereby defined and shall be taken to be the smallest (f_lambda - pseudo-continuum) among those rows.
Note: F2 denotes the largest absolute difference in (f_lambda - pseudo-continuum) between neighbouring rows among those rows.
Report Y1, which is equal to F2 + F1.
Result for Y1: 2.0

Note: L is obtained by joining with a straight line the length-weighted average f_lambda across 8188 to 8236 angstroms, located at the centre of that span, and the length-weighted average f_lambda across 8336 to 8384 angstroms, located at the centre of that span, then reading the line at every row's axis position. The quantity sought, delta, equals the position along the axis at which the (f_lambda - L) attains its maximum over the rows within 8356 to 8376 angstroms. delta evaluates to 8362 angstroms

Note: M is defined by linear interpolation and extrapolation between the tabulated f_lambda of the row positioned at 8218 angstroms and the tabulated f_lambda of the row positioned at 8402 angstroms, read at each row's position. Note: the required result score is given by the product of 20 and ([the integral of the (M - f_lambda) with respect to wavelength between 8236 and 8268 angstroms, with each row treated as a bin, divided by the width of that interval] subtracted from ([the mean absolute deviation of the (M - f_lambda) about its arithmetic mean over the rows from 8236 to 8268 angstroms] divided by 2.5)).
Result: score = -7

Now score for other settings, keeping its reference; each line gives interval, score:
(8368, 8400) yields -18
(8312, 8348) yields -32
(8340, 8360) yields -49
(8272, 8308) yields -9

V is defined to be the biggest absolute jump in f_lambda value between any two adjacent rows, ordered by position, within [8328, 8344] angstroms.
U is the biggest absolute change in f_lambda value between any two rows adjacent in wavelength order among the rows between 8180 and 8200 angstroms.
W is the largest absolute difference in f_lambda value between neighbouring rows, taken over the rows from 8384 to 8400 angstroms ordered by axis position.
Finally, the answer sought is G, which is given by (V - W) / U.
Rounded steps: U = 4.98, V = 4.1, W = 5.2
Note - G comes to -0.24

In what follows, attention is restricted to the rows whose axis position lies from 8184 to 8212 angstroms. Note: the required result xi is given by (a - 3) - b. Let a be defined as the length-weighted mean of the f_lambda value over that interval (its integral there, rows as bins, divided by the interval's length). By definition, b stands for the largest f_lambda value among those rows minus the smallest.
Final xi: 41.0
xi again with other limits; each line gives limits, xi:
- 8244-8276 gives 46.9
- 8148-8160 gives 48.4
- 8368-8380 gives 45.6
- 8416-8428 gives 45.3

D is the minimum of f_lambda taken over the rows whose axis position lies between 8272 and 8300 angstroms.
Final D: 50.1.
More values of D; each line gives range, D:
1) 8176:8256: 47.31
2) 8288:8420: 44.7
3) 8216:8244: 50.9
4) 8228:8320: 50.1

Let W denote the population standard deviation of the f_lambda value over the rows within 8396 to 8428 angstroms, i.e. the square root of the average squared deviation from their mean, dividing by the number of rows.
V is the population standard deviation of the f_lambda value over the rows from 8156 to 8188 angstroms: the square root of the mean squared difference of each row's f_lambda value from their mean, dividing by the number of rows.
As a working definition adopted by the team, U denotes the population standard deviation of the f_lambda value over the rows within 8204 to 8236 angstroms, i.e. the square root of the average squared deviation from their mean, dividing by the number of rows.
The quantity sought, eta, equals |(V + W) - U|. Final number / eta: 2.3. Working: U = 1.8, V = 2.3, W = 1.7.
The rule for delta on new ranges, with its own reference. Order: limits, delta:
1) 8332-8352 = 8342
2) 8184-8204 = 8186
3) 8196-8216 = 8214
